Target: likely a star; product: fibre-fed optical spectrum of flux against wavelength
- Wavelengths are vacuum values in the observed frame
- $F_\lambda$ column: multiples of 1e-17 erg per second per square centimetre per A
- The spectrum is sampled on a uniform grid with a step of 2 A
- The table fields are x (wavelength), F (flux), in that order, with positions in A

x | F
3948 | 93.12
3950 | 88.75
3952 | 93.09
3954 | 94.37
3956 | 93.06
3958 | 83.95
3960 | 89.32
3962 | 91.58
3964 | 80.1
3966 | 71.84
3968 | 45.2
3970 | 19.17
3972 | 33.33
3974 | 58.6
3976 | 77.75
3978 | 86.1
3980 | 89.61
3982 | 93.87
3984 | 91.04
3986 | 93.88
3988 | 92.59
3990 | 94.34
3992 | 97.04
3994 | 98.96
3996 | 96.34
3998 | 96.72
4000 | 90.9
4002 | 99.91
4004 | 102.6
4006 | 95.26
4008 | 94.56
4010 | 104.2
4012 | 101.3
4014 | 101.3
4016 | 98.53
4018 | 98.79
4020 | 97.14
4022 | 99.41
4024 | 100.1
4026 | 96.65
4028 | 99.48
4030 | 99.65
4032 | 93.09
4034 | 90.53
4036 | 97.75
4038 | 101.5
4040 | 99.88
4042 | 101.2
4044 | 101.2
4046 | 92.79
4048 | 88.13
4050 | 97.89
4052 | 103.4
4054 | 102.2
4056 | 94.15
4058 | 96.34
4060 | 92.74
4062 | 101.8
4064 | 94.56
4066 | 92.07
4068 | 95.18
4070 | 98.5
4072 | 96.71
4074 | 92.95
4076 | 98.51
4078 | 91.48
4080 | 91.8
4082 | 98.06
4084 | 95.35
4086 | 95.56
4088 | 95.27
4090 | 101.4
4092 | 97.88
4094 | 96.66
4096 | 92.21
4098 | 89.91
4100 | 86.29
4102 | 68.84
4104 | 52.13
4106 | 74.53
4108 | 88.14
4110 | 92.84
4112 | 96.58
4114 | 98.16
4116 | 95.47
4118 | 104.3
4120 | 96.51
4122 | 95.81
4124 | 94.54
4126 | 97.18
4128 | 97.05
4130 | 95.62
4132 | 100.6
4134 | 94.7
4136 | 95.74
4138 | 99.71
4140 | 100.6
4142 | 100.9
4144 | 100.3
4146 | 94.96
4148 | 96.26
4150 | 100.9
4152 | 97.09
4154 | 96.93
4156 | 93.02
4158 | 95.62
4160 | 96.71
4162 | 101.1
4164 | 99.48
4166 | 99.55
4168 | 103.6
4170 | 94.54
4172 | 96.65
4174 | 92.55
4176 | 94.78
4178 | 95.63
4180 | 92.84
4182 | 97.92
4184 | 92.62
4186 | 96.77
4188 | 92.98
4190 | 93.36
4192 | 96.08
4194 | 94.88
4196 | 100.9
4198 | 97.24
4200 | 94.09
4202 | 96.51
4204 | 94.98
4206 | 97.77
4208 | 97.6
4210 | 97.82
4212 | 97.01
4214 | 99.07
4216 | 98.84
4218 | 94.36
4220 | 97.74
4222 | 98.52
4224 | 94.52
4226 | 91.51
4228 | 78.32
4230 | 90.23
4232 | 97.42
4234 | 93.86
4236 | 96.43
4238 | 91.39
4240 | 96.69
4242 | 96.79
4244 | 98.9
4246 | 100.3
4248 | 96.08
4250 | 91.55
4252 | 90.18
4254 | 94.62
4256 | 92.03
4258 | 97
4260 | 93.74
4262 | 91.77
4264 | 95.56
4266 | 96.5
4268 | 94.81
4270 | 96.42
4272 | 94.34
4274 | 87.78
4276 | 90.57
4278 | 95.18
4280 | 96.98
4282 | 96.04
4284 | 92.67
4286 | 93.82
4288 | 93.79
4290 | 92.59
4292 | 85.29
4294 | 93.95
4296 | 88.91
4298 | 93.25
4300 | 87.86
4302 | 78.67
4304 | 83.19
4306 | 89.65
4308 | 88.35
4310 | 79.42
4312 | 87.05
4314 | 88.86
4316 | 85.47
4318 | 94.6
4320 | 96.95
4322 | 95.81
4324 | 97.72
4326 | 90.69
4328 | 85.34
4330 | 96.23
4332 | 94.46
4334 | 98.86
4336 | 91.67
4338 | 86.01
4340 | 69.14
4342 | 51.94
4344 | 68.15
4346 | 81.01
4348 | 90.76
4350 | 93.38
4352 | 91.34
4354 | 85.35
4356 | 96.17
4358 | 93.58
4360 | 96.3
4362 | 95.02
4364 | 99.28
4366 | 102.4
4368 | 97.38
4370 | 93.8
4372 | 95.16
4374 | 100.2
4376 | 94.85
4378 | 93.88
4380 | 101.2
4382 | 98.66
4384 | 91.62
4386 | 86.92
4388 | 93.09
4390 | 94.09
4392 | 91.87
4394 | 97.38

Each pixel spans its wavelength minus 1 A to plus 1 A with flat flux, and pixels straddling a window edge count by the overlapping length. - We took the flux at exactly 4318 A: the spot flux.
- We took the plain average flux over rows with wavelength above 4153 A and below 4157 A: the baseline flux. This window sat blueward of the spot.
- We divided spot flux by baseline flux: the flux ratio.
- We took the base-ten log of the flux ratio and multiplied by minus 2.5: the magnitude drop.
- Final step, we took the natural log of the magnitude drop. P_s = -5.5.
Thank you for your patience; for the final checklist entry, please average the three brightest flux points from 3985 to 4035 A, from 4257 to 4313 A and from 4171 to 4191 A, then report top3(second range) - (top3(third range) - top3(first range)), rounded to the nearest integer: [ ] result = 102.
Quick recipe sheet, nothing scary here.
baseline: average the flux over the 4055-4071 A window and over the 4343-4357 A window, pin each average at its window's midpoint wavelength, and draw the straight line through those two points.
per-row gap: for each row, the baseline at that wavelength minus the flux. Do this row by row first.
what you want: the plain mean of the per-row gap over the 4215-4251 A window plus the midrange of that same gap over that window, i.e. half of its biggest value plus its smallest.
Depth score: -3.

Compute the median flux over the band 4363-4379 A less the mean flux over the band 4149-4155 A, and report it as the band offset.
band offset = -2.0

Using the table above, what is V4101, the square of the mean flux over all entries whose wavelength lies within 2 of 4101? 6016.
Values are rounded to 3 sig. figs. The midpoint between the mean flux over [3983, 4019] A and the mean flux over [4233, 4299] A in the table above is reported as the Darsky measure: 95.5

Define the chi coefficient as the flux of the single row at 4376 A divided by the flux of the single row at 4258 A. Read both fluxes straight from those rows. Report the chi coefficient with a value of 0.978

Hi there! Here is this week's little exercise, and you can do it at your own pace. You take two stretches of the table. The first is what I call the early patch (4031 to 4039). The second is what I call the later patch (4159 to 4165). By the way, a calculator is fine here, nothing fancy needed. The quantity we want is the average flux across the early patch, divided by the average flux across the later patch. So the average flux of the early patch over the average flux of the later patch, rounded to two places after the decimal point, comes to 0.97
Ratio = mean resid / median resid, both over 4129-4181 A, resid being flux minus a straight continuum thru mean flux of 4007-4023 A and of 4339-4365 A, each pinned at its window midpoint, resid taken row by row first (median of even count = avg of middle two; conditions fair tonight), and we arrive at 1.13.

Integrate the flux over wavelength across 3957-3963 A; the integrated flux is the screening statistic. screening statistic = 530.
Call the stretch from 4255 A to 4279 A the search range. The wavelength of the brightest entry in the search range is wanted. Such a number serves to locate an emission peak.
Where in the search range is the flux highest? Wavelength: 4258 A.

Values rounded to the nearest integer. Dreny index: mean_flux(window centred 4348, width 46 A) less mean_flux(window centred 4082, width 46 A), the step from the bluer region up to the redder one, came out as -3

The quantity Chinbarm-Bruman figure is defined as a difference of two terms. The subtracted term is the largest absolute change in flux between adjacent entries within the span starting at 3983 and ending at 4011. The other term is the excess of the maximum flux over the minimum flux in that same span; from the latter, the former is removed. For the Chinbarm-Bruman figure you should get 3.7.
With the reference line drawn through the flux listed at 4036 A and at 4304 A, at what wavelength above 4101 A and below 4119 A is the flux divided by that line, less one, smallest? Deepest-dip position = 4104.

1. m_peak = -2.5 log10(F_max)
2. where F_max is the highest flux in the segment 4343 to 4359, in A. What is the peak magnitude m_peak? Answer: -4.96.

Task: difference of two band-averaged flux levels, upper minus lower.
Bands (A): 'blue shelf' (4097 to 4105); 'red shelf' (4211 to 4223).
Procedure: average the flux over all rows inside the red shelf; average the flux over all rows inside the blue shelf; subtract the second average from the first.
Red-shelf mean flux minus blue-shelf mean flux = 23.3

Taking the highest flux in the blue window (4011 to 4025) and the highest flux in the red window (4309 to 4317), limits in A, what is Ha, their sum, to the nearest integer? 190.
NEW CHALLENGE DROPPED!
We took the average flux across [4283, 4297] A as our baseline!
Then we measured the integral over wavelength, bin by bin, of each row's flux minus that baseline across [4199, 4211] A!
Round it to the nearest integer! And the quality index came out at 59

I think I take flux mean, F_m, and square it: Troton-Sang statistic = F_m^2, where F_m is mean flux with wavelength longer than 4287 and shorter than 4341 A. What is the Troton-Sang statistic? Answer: 7992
